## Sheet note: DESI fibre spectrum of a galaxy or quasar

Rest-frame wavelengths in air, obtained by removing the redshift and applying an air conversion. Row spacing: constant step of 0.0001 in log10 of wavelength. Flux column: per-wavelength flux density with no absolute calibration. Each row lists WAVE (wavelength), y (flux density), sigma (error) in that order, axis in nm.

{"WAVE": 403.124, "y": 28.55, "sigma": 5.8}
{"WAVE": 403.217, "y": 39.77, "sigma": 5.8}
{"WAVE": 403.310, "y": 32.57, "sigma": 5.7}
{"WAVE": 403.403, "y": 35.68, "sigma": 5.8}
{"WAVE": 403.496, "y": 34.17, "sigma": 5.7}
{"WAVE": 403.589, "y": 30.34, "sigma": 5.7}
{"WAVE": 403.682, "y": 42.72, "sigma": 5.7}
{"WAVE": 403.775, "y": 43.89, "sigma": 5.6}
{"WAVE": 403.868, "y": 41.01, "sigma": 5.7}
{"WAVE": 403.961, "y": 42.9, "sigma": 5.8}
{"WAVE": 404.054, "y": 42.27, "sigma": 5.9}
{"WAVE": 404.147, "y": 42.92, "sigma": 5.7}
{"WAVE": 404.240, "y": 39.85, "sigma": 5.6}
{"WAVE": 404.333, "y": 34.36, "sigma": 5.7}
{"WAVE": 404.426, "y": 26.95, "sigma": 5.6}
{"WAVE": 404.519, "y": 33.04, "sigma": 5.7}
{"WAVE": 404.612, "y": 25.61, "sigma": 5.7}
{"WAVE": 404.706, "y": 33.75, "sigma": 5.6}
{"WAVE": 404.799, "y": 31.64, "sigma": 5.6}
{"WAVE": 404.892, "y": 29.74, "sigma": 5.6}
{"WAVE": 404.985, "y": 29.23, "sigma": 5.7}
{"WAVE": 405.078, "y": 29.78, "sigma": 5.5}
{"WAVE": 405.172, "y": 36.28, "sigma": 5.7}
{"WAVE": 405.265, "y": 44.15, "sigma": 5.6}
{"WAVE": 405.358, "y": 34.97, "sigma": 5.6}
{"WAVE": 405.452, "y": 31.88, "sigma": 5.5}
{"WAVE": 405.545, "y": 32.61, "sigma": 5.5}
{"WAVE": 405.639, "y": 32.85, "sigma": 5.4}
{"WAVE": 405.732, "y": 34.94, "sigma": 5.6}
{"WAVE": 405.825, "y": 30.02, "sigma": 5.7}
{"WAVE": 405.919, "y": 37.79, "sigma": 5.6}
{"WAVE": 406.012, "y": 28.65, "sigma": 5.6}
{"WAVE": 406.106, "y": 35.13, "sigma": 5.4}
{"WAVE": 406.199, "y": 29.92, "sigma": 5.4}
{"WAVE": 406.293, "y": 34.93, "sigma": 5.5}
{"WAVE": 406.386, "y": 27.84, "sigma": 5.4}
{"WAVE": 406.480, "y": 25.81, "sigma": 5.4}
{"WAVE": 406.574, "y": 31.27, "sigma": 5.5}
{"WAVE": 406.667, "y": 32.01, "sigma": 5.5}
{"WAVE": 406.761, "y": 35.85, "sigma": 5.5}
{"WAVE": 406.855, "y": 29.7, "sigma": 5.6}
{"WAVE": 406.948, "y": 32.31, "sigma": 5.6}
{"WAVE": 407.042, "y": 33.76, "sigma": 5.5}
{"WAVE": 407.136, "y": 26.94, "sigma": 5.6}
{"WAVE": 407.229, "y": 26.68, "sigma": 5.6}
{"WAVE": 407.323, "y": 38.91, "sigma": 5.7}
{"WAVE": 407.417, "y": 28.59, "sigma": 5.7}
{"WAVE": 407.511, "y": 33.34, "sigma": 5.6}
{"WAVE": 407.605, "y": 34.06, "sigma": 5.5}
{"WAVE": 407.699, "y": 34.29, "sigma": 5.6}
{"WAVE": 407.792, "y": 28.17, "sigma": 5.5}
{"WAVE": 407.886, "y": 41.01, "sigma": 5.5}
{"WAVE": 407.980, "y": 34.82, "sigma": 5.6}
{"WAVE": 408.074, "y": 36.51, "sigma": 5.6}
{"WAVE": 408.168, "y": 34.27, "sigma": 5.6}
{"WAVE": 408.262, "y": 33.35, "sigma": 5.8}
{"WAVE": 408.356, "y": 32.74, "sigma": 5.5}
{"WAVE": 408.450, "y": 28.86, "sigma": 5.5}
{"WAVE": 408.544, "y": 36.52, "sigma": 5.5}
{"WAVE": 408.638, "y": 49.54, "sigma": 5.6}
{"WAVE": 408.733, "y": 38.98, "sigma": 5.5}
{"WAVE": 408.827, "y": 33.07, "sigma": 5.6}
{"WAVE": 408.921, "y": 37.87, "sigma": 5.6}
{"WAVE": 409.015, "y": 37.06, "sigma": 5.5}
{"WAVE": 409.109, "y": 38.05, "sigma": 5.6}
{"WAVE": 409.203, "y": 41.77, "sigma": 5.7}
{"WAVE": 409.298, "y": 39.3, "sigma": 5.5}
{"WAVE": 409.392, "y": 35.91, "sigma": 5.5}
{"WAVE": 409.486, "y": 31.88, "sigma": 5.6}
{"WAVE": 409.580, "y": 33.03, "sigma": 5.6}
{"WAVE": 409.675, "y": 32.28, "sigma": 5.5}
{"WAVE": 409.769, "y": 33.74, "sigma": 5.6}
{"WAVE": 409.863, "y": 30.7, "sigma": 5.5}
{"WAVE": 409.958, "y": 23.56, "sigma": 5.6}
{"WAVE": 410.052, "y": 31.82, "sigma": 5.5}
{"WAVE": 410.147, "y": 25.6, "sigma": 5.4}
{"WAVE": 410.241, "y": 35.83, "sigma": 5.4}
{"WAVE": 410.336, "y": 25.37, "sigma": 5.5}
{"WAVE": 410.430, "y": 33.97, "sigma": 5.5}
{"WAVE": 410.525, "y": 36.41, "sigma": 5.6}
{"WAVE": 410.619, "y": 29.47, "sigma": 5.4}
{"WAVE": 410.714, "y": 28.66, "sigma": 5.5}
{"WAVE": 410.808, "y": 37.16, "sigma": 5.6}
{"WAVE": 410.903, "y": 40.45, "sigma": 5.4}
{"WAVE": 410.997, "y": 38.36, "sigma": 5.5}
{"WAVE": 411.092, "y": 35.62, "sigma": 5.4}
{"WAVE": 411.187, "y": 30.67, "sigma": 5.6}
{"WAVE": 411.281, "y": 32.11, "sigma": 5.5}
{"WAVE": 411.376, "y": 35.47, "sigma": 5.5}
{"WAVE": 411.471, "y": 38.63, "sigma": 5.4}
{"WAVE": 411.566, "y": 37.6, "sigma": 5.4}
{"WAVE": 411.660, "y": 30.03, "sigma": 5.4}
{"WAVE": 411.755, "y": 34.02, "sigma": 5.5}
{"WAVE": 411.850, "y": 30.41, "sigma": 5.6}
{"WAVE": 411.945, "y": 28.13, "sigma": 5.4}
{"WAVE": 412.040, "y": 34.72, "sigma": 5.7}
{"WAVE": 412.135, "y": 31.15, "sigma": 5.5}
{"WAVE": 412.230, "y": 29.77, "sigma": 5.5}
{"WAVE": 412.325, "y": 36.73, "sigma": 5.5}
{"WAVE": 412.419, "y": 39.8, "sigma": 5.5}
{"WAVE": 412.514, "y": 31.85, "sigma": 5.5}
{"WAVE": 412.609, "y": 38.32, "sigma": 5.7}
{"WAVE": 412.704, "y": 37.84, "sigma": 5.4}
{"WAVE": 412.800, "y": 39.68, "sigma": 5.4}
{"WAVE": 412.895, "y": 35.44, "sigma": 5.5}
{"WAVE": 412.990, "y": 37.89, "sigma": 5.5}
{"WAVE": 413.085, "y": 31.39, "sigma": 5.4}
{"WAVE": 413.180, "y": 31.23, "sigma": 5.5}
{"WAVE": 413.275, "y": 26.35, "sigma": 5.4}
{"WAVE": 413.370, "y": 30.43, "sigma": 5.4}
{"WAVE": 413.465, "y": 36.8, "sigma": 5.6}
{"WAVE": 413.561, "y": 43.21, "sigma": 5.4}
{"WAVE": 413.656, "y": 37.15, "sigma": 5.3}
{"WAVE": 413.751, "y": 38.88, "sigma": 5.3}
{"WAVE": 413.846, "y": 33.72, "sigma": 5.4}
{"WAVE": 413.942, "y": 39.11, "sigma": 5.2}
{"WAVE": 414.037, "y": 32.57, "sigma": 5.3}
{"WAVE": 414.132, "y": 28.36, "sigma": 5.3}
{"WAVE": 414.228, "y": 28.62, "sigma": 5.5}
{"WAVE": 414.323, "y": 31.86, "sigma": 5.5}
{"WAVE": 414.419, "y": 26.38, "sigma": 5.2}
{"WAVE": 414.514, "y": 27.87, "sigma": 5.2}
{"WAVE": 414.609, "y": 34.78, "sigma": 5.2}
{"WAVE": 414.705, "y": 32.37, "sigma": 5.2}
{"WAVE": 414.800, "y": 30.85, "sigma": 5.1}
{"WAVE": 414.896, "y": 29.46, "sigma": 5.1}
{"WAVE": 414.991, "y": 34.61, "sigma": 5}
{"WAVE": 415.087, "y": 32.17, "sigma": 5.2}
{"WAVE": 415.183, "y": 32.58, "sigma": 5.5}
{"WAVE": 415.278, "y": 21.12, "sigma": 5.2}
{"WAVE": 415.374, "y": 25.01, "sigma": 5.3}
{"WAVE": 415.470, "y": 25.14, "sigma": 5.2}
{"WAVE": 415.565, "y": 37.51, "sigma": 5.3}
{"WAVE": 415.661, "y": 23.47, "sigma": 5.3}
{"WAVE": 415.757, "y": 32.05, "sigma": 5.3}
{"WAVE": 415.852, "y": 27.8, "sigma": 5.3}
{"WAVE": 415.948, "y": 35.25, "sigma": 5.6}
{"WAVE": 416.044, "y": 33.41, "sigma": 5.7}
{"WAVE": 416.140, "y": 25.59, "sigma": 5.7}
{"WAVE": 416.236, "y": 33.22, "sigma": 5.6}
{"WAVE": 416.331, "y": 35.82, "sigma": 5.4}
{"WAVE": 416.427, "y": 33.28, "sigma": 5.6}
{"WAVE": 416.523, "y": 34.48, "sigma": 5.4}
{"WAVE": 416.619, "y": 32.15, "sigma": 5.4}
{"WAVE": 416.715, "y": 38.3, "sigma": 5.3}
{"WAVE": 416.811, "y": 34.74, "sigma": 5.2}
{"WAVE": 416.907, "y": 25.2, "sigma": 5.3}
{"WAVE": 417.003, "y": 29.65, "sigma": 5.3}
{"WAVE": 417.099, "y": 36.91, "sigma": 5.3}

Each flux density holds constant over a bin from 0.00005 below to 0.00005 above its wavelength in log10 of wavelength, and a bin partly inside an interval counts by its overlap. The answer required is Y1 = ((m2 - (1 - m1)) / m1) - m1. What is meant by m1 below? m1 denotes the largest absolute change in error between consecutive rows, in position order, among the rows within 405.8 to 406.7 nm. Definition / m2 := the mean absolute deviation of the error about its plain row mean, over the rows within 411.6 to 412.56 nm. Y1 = -3.92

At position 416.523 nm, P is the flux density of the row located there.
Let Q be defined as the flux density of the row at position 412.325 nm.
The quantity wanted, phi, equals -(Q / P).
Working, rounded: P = 34.48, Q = 36.73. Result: -1.07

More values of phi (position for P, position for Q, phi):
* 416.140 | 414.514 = -1.09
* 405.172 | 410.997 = -1.06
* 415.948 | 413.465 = -1.04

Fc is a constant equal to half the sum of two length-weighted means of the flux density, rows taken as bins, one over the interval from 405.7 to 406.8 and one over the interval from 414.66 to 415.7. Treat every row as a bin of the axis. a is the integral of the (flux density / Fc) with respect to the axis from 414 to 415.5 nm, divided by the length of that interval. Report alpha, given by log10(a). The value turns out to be -0.02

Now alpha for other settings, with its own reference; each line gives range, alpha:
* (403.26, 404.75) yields 0.07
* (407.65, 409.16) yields 0.07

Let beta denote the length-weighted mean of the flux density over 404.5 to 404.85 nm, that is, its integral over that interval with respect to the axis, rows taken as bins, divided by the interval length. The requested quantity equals 31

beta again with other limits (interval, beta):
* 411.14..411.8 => 34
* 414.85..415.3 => 31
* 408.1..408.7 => 36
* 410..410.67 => 31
